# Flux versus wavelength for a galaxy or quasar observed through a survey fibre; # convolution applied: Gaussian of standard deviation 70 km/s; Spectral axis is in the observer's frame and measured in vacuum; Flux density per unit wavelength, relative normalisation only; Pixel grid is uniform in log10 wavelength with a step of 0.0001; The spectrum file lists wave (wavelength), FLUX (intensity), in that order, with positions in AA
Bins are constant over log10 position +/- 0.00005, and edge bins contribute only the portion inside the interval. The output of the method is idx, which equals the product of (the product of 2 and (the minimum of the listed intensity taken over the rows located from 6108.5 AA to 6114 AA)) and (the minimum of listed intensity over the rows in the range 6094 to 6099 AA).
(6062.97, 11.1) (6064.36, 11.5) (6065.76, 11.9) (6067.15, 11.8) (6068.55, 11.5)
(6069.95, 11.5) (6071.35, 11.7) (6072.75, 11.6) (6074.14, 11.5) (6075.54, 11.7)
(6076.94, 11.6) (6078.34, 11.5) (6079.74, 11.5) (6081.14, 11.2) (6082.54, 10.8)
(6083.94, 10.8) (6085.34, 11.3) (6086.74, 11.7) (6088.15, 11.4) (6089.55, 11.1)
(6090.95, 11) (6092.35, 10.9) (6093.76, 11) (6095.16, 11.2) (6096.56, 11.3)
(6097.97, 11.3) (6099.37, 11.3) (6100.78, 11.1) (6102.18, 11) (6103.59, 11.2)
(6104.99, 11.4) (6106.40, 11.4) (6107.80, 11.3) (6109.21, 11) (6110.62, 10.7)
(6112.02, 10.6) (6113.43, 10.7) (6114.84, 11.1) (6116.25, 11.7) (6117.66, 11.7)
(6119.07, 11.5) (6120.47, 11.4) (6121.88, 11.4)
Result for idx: 237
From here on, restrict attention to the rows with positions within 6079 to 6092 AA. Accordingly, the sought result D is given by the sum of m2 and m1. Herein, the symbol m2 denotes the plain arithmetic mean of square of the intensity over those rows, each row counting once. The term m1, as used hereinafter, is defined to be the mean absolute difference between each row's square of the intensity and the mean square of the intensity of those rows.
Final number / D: 131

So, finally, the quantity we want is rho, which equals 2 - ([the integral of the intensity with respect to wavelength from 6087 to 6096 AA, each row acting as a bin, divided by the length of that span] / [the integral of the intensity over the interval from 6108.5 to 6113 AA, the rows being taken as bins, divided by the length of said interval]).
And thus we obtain 0.97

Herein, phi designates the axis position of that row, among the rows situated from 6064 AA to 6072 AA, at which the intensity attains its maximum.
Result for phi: 6065.76 AA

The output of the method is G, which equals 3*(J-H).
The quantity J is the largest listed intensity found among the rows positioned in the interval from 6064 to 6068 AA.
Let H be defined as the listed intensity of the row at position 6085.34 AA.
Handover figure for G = 1.8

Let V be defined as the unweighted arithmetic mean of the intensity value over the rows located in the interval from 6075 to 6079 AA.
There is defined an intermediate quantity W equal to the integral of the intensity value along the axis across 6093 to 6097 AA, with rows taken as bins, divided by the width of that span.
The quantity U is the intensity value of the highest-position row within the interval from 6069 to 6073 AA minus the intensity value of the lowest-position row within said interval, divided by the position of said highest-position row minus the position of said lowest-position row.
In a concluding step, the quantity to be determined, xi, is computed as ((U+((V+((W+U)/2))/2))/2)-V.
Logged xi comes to -7.28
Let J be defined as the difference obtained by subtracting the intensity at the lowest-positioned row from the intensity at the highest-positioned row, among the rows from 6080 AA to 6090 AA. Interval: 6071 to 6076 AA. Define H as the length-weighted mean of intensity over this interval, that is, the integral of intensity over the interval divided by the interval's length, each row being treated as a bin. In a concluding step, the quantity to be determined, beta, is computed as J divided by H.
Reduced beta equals -0.009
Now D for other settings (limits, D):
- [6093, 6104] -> 127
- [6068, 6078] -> 136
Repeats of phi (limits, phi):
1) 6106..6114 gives 6106.40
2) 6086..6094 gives 6086.74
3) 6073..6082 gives 6075.54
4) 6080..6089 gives 6086.74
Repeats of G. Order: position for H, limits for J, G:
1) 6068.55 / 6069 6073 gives 0.6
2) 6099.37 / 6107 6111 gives 0.0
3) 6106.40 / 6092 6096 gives -0.6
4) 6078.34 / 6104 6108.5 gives -0.3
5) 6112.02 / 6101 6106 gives 2.4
